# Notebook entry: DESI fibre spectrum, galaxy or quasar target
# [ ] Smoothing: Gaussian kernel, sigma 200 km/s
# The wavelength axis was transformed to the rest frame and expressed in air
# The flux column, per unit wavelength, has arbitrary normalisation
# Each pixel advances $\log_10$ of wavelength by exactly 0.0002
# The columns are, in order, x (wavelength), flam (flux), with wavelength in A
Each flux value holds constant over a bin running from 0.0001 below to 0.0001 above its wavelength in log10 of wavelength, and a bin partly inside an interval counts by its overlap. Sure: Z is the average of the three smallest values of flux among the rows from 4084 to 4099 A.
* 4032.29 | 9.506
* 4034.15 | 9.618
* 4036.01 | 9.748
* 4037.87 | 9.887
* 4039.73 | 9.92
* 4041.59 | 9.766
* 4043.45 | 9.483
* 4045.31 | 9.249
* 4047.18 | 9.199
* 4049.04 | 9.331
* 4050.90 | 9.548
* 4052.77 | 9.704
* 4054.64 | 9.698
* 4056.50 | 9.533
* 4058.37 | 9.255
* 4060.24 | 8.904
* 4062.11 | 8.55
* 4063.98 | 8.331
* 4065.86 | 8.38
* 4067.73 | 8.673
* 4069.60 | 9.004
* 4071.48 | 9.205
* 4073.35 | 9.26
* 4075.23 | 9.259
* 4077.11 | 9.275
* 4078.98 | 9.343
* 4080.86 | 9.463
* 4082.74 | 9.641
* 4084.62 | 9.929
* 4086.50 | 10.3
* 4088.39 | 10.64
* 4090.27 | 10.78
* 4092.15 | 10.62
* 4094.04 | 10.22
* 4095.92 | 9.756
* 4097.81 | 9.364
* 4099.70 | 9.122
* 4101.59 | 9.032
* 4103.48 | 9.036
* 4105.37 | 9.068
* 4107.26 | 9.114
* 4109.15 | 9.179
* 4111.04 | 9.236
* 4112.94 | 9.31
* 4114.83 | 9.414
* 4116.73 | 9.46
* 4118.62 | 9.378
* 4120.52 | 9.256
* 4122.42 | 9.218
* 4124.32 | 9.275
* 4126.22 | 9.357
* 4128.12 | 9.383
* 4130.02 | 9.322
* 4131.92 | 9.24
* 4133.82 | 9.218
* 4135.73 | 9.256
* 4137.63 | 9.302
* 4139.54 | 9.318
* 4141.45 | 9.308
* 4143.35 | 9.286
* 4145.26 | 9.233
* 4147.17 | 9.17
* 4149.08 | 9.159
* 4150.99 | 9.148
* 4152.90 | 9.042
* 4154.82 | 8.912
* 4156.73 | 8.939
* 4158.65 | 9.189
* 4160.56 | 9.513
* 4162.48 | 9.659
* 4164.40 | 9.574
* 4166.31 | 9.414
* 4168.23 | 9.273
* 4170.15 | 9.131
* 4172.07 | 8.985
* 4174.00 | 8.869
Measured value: 9.68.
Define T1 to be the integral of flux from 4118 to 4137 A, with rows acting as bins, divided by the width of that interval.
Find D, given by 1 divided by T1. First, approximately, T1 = 9.3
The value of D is 0.108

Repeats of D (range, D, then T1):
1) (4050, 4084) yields 0.109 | 9.2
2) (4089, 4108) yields 0.104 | 9.6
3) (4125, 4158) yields 0.109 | 9.2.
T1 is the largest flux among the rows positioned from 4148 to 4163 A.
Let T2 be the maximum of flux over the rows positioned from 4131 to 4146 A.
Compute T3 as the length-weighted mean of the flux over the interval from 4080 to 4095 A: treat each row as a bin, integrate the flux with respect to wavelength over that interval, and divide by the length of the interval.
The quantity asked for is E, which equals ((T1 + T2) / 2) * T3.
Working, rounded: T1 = 9.659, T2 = 9.318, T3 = 10.2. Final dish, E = 97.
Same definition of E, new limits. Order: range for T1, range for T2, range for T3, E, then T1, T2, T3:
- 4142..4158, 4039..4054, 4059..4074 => 84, 9.286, 9.92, 8.8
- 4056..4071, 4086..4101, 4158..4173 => 95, 9.533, 10.78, 9.4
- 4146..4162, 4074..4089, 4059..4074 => 89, 9.513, 10.64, 8.8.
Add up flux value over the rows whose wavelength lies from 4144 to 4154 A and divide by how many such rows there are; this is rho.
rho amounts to 9.15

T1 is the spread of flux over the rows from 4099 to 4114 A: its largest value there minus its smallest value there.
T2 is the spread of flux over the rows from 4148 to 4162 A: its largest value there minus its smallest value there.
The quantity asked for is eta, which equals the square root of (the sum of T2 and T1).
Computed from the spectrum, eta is 0.9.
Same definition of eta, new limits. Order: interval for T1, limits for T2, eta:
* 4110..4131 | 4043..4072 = 1.3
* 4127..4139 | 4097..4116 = 0.7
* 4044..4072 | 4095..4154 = 1.4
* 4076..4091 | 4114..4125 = 1.3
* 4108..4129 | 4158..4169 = 0.9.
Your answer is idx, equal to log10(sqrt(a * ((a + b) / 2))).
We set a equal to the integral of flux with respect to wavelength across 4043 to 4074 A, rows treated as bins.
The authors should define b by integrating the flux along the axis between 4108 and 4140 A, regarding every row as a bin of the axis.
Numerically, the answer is 2.46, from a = 283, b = 298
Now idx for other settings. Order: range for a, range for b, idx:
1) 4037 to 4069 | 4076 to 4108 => 2.48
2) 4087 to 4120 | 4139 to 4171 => 2.49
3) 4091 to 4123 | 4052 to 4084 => 2.48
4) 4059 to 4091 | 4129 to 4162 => 2.48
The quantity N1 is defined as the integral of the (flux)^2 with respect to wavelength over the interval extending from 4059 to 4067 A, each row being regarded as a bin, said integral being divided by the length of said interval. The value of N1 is 73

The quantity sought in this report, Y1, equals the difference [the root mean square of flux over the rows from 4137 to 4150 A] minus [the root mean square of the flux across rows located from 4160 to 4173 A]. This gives -0.1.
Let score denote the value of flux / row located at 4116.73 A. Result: 9.46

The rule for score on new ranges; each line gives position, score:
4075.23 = 9.259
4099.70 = 9.122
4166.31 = 9.414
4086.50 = 10.3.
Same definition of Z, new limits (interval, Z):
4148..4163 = 8.96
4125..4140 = 9.24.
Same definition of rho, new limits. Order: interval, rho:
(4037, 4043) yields 9.86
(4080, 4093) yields 10.20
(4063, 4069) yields 8.46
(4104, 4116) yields 9.22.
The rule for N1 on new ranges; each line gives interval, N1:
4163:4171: 88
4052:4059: 91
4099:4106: 82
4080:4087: 96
